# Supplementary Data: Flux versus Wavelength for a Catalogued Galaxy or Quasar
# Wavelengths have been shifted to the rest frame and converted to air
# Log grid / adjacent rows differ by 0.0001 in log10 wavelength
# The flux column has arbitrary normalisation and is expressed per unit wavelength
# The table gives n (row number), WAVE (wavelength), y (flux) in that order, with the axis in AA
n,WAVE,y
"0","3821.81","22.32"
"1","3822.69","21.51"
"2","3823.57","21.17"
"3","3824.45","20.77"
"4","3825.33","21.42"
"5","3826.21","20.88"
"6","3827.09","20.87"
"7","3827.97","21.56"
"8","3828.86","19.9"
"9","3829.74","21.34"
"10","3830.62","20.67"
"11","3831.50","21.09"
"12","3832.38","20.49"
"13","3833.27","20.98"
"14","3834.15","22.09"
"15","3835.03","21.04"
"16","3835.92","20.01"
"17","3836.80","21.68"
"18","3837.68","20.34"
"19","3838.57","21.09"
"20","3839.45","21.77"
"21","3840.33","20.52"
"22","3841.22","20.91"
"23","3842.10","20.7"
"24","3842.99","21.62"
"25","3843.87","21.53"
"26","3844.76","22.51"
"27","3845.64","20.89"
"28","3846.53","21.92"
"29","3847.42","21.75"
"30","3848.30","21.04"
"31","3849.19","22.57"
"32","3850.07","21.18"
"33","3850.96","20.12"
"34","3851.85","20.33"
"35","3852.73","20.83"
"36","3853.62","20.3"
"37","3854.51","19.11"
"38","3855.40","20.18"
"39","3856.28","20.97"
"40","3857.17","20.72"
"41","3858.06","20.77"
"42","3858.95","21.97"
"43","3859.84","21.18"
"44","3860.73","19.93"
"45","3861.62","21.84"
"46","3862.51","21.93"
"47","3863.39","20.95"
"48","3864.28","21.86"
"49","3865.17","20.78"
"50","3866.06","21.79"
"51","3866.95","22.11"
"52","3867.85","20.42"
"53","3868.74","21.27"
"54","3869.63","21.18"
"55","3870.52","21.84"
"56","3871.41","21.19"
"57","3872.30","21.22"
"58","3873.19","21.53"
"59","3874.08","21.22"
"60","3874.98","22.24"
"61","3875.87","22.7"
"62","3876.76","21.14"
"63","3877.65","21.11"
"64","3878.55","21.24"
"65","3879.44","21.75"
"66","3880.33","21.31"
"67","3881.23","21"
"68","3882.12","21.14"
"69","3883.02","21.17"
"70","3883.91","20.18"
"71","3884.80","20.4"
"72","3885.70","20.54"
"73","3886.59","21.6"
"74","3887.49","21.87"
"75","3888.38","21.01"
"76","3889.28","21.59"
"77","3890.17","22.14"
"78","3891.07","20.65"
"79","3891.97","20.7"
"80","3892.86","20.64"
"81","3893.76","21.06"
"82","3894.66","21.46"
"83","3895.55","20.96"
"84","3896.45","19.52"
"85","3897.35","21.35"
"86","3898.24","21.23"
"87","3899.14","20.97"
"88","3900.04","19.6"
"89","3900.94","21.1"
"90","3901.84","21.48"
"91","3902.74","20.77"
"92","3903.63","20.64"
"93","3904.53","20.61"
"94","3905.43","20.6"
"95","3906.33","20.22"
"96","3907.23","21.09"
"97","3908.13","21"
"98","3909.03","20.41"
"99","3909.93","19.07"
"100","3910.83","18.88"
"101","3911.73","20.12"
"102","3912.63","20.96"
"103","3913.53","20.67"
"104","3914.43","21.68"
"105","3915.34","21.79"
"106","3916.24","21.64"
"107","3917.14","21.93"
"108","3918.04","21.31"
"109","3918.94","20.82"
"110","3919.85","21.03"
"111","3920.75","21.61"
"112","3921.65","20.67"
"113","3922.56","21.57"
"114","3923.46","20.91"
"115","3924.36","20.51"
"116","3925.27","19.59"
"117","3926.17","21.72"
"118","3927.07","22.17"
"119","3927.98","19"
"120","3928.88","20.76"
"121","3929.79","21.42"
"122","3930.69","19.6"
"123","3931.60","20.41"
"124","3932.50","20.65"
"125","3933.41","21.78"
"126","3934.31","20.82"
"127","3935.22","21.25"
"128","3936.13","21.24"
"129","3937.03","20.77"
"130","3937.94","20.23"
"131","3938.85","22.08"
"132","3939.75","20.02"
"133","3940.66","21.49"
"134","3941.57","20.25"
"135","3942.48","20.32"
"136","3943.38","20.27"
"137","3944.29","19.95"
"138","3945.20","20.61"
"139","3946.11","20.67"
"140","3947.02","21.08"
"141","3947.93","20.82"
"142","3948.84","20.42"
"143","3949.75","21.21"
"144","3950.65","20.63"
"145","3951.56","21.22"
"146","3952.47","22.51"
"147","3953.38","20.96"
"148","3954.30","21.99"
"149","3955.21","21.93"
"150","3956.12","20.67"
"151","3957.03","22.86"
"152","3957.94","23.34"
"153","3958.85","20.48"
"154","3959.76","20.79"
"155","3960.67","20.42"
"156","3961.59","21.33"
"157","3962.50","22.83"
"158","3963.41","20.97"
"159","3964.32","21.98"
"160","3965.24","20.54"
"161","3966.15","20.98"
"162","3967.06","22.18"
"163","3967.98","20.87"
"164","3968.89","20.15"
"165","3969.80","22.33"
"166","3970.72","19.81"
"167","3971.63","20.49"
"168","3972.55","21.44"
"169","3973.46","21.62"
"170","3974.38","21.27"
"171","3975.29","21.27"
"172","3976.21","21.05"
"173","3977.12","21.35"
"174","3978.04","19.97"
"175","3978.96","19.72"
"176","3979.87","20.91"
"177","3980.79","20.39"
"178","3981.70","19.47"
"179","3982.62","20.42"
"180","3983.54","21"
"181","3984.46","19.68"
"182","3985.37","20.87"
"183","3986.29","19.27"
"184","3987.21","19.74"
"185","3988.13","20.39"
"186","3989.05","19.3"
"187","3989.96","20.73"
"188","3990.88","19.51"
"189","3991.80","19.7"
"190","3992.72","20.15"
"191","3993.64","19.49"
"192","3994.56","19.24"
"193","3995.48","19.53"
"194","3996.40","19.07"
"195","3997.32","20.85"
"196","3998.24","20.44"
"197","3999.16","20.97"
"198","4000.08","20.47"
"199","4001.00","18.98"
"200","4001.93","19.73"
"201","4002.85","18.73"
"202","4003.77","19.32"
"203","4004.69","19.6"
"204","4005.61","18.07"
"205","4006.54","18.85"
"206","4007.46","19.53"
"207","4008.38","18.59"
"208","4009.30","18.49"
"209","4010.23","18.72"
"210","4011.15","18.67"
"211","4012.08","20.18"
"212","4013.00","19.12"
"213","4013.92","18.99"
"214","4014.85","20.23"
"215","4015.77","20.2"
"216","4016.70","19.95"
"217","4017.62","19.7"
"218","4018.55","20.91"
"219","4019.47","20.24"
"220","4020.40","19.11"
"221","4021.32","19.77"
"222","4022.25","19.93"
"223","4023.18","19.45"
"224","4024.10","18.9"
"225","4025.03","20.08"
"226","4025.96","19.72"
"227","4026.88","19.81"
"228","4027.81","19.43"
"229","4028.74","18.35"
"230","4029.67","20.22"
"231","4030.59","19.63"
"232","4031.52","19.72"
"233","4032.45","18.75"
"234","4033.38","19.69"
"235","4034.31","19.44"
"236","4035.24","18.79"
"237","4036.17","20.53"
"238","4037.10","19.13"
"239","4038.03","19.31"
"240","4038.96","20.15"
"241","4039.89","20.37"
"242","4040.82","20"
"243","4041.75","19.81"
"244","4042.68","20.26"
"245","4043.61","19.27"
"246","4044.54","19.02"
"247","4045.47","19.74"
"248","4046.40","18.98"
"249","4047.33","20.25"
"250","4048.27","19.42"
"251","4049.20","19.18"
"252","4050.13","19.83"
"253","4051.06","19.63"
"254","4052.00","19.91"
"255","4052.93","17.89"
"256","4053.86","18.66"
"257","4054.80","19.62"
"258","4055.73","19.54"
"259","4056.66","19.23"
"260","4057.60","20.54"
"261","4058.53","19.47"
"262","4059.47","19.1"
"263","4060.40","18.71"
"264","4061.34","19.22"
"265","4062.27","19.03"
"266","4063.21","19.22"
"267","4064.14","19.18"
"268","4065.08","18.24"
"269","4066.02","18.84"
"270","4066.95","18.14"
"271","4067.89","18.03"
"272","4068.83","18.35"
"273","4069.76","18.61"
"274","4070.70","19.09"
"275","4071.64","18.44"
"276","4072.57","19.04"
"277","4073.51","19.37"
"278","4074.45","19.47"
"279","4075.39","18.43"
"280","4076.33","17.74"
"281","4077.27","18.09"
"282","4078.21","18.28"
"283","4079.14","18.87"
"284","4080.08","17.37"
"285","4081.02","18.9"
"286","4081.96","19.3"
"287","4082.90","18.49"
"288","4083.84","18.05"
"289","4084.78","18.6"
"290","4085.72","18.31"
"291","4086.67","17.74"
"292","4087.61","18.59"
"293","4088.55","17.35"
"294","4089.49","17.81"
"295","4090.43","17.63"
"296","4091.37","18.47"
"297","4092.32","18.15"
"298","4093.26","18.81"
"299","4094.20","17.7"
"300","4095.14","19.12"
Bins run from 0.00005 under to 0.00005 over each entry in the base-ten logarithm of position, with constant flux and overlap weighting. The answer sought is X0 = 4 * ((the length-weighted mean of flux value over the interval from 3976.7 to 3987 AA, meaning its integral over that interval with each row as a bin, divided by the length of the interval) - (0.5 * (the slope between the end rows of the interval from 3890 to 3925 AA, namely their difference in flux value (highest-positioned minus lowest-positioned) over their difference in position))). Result 81.1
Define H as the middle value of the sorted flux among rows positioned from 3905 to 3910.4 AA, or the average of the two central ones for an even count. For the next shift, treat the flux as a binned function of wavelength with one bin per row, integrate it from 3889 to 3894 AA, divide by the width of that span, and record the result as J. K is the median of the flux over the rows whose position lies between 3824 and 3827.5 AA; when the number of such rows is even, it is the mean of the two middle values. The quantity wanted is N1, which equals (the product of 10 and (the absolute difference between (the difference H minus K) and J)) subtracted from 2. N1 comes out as -213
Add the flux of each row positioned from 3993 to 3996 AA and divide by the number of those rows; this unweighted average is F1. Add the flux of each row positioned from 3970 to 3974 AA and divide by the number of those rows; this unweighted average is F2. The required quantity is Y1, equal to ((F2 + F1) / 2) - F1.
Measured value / 0.7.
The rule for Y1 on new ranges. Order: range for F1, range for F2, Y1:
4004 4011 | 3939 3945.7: 0.8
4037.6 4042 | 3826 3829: 0.4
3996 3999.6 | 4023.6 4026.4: -0.4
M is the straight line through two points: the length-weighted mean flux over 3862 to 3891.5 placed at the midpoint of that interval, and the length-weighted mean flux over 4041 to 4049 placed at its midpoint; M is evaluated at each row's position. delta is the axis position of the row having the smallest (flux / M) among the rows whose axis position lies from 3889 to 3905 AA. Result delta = 3896.45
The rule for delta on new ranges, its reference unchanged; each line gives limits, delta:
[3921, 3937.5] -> 3927.98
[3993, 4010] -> 4005.61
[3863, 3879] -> 3867.85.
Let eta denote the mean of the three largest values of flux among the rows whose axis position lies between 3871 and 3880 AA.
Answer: 22.23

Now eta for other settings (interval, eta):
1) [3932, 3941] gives 21.78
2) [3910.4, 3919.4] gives 21.80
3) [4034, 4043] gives 20.39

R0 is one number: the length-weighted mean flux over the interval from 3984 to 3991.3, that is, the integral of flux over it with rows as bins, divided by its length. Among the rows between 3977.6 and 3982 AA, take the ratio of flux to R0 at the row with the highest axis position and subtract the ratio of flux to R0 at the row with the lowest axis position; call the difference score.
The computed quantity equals -0.03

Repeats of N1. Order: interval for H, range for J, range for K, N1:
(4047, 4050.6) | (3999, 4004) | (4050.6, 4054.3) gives -189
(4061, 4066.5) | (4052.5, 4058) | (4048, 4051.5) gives -195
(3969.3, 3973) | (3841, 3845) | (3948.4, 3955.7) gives -215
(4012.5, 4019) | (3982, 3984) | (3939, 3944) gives -207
